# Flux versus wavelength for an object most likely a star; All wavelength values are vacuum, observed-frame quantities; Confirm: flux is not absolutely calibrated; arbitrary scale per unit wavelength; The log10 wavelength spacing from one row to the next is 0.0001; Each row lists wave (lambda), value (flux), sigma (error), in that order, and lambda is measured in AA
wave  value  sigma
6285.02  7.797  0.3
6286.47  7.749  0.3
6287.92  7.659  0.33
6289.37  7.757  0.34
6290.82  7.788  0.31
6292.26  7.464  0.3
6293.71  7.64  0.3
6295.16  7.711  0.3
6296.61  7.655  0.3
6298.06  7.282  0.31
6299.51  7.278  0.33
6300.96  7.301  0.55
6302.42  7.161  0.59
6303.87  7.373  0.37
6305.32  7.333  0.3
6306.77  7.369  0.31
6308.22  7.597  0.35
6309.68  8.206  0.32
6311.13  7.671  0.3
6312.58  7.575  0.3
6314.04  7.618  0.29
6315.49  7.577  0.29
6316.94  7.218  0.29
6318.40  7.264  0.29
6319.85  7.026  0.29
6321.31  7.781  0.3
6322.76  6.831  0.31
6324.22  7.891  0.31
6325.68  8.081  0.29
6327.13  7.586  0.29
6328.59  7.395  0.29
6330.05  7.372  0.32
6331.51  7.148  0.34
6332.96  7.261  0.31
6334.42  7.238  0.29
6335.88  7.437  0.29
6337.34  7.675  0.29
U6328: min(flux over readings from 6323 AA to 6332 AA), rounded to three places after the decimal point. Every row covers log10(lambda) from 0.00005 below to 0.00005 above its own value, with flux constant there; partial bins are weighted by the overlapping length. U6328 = 7.148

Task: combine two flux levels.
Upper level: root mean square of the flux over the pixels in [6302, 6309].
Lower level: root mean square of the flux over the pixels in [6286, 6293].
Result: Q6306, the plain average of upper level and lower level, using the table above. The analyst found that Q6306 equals 7.526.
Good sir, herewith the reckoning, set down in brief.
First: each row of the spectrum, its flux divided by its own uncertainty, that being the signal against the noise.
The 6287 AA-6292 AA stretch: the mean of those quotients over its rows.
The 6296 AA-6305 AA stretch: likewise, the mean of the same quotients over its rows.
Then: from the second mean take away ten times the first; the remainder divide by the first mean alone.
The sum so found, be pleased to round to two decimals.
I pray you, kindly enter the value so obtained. -9.18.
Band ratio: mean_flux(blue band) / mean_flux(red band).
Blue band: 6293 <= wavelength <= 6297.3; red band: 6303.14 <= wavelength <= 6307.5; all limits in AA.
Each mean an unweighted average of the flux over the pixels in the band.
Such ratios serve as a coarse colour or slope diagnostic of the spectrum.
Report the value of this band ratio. 1.04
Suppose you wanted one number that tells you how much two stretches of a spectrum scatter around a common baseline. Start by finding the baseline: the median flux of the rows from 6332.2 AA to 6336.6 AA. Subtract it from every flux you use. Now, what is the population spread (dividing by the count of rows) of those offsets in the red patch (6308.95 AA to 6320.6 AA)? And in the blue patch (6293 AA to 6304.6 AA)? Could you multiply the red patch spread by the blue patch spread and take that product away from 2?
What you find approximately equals 1.93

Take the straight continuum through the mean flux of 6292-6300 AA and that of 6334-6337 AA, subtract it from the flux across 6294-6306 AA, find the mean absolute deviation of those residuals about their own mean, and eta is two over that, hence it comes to 14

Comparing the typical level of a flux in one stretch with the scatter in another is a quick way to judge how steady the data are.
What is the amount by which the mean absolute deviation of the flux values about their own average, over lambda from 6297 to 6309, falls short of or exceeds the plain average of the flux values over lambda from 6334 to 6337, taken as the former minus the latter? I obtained -7.3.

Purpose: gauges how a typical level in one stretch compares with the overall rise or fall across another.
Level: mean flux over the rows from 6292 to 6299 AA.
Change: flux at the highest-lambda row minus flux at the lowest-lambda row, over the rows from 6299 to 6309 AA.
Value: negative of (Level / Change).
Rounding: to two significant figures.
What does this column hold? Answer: -24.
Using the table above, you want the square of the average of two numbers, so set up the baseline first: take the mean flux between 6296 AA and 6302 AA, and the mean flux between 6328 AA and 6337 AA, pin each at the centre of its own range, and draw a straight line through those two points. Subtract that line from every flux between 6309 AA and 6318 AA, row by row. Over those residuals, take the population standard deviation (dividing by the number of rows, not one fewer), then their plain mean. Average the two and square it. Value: 0.08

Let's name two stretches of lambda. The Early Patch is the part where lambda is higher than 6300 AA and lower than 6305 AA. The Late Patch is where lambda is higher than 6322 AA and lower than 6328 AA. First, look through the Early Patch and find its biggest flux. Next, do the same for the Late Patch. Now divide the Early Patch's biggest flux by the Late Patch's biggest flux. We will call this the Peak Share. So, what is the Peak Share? 0.912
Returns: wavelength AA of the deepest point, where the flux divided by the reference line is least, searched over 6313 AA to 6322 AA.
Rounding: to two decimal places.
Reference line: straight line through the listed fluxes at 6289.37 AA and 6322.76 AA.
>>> 6319.85 AA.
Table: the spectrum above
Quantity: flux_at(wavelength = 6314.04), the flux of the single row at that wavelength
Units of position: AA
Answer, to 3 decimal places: 7.618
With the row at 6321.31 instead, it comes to 7.781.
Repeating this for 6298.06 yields 7.282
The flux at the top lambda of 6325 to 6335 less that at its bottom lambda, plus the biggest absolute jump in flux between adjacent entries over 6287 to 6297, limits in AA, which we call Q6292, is -0.52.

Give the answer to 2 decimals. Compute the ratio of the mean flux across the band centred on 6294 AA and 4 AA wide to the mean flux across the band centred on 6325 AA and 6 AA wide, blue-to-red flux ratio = 1.00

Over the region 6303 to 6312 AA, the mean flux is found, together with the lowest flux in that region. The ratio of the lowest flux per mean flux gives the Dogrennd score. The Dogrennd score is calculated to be 0.966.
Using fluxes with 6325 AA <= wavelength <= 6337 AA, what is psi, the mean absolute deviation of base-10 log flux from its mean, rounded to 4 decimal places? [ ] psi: 0.0113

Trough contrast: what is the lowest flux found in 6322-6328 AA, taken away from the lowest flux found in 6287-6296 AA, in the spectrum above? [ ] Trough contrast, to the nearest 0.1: 0.6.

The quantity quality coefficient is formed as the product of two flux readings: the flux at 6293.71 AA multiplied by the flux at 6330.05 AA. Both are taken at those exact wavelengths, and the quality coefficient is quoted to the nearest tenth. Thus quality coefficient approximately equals 56.3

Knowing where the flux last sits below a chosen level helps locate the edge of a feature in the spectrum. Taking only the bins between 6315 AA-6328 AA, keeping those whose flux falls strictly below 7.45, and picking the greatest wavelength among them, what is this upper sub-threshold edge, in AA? 6322.76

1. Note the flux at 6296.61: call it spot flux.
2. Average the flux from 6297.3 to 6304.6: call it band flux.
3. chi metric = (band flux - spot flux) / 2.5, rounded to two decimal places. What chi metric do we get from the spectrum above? -0.15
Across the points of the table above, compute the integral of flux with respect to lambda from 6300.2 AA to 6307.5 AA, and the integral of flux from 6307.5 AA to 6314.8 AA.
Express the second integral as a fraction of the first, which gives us 1.1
